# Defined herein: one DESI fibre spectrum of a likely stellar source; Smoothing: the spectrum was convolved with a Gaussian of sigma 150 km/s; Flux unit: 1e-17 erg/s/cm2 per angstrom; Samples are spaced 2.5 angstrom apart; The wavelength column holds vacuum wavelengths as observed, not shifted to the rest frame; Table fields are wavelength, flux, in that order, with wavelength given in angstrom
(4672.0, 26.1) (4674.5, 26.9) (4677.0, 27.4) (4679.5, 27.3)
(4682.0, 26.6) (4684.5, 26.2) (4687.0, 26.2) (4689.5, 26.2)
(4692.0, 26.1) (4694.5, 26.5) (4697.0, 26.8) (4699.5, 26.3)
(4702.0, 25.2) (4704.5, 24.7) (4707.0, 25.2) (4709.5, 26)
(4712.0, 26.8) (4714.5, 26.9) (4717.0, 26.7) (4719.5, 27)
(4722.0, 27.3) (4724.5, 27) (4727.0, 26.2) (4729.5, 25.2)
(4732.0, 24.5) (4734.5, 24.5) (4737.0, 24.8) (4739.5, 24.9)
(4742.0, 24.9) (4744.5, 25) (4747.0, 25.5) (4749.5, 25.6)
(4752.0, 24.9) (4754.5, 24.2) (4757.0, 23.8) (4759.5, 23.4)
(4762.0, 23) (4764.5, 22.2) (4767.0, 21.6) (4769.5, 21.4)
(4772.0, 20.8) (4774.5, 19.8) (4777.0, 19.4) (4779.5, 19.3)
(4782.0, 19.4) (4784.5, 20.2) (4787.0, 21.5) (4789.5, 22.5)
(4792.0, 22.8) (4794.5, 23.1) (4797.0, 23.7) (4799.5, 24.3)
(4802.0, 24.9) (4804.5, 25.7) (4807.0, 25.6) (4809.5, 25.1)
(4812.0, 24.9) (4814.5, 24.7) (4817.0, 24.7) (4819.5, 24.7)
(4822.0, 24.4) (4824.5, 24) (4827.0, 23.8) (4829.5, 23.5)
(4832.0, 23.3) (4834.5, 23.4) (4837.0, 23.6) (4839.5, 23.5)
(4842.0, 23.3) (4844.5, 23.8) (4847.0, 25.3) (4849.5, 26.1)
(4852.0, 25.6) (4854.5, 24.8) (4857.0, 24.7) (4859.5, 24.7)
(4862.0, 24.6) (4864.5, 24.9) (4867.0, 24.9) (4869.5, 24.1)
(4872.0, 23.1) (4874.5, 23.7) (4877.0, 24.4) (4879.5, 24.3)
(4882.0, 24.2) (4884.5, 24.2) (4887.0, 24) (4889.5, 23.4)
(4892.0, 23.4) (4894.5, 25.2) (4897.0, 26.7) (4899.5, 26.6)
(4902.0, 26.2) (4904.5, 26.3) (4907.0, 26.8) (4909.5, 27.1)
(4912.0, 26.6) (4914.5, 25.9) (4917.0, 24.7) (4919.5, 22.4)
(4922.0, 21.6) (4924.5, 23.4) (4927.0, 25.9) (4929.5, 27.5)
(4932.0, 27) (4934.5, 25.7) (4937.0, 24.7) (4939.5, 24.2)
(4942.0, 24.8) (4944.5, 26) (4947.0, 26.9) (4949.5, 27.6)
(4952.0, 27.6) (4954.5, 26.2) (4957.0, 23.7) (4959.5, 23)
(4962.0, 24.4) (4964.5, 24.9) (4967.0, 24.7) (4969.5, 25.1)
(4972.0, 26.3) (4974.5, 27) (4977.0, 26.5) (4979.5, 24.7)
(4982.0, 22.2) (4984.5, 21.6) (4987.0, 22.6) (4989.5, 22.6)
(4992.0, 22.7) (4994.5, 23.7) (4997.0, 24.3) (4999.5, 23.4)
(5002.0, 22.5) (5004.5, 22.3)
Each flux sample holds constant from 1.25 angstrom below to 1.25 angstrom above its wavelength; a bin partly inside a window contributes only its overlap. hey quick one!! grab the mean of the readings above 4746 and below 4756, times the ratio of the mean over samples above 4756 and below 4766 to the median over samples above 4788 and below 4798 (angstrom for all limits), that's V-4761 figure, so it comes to 25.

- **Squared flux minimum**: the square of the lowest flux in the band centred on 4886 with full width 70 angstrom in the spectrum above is 502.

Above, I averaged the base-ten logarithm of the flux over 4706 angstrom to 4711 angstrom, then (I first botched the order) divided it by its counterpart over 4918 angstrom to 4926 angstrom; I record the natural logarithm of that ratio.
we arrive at 0.04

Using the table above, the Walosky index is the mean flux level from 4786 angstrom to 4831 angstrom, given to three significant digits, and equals 24.1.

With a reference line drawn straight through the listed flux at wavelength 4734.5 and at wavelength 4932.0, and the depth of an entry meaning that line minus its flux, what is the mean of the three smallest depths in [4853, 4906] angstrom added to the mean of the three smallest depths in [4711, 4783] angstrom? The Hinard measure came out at -2.7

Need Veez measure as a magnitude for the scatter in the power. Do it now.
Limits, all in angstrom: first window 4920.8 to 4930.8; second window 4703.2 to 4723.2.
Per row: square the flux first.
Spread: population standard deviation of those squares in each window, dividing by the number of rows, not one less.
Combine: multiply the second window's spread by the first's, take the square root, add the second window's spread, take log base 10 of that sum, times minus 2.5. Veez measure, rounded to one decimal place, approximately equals -5.2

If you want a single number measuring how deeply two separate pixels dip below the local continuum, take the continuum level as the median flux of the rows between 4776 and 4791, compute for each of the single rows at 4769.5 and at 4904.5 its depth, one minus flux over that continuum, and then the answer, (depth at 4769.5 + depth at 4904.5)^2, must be 0.167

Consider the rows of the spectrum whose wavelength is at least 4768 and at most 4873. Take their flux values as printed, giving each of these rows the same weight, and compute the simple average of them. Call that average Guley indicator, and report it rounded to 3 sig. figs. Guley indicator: 23.5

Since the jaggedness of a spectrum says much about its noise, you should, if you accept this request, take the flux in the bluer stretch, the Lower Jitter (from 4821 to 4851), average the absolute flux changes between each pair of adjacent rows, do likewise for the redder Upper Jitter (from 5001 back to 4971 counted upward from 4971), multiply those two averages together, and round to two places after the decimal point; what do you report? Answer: 0.36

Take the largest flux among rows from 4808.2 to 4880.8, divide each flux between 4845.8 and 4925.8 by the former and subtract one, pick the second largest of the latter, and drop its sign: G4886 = 0.03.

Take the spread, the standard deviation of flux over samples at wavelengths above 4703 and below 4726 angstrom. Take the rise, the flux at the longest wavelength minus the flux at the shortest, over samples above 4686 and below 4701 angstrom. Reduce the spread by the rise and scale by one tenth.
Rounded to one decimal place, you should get 0.1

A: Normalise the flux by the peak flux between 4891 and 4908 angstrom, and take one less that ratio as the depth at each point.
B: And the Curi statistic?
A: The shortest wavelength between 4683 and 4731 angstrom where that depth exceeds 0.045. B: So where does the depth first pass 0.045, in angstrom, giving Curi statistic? 4702.0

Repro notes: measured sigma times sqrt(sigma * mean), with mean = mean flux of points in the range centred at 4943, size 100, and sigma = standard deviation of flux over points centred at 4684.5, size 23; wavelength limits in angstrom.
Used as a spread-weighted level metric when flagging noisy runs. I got 2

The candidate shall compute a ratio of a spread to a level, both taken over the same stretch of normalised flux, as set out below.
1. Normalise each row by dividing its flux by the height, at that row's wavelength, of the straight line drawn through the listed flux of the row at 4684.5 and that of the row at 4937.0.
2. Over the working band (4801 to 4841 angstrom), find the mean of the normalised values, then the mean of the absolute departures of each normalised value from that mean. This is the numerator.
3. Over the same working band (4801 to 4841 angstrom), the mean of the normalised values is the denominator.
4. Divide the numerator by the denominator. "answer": 0.026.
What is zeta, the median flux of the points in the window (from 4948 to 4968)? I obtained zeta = 24.8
